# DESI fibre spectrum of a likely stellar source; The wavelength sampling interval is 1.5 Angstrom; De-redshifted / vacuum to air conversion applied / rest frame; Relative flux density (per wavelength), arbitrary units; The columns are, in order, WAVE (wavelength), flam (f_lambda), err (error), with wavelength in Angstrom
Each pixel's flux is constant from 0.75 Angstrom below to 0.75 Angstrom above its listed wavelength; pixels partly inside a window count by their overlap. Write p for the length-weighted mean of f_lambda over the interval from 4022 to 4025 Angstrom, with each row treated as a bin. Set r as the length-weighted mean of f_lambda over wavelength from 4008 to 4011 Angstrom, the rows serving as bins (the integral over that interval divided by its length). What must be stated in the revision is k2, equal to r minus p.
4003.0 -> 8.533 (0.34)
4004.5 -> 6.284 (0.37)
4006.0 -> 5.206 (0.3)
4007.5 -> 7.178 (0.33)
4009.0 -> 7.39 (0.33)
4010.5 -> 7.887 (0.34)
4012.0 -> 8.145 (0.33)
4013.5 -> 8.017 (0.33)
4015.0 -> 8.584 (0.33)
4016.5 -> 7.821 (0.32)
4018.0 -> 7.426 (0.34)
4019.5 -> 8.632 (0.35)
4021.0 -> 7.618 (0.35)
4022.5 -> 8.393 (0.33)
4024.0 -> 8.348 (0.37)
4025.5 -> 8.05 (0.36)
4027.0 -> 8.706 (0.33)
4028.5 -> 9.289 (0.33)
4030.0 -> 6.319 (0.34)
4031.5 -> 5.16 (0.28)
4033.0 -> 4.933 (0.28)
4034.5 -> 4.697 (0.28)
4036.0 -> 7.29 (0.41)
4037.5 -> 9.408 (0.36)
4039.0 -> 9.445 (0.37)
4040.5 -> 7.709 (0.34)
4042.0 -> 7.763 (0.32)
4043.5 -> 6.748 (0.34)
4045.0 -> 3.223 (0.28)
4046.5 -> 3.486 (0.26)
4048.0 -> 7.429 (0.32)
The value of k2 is -0.8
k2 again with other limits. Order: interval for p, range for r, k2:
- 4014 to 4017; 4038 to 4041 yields 0.5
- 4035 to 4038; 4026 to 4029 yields 0.9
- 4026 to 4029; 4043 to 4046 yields -4.2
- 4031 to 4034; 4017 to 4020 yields 3.0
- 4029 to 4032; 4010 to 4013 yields 1.9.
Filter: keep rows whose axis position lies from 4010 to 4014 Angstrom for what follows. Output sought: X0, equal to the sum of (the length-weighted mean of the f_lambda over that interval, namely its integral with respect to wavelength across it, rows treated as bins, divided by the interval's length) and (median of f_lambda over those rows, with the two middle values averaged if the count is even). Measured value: 16.0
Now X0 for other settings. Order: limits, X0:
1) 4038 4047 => 13.8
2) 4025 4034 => 14.2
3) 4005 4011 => 14.1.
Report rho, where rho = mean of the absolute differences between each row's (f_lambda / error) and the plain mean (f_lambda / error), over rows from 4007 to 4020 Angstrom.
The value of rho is 1.2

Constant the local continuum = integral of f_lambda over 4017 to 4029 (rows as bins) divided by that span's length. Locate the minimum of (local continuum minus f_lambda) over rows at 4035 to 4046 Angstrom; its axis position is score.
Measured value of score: 4039.0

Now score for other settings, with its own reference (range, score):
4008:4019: 4015.0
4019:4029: 4028.5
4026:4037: 4028.5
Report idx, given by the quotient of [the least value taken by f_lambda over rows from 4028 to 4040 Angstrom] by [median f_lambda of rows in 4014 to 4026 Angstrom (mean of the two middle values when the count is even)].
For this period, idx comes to 0.57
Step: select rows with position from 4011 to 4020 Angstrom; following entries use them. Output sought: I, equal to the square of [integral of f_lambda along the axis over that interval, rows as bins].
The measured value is 5293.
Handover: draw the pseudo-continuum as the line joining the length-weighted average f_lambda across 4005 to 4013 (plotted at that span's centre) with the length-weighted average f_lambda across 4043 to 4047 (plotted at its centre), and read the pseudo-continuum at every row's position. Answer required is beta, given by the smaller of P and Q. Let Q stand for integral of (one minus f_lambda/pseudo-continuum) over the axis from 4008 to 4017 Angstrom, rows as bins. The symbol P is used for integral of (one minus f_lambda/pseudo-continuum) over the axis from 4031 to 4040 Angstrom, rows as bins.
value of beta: -3.22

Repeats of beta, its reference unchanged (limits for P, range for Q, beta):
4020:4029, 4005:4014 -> -3.66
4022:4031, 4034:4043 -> -5.34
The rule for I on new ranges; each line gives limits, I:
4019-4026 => 3294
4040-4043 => 528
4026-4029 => 712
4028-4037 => 3199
